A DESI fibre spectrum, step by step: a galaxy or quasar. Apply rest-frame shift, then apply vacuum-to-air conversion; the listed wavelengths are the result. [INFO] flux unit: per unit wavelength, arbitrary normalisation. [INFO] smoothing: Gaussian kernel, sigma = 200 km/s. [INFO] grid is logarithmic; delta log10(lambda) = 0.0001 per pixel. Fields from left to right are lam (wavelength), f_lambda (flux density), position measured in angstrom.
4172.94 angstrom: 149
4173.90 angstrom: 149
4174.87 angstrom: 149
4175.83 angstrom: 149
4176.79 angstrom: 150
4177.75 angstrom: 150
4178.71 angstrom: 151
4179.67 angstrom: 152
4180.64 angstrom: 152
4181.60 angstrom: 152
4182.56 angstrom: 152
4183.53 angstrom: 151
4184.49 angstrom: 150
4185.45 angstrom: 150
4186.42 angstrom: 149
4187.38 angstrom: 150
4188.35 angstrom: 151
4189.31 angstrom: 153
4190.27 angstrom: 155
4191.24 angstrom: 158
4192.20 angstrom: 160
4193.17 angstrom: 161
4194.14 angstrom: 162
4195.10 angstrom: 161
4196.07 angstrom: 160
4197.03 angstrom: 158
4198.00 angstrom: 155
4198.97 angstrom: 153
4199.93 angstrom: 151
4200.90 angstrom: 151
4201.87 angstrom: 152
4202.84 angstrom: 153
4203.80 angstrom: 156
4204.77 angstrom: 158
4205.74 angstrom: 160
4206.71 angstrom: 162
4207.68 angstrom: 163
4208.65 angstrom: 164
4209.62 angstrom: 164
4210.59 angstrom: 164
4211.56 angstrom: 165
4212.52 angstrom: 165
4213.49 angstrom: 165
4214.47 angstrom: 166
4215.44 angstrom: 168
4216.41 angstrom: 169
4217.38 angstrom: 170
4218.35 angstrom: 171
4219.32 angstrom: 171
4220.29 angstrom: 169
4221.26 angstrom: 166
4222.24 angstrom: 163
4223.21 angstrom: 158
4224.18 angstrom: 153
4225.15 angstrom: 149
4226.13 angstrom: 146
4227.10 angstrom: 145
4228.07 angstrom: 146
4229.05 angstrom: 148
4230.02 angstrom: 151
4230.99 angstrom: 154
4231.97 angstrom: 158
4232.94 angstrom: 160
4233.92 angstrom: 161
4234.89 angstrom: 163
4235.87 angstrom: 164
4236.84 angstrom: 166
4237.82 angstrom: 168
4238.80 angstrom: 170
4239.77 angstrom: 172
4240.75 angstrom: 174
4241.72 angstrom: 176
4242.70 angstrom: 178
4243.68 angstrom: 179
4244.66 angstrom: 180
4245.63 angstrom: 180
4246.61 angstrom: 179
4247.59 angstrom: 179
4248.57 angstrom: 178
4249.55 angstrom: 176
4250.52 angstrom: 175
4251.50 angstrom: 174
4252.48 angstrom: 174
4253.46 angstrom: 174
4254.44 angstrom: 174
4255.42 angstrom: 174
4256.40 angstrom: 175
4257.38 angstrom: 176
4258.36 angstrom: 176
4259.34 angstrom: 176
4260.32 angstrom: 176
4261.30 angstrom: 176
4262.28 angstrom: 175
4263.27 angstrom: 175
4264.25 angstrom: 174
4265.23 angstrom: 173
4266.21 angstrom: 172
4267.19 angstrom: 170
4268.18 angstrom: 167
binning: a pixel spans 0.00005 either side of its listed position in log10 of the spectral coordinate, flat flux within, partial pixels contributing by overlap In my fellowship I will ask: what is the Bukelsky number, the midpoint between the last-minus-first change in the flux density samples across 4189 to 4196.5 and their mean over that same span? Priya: 83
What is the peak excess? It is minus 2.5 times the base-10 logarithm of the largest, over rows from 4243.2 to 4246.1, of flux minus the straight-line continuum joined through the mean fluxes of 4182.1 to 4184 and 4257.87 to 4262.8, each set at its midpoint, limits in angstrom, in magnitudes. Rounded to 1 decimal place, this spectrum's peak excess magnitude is -2.4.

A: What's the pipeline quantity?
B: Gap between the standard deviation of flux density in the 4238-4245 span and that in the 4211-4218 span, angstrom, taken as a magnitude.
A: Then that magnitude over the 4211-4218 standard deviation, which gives 0.77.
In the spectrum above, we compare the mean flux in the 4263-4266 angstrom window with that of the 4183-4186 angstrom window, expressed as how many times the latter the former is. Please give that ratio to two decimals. 1.16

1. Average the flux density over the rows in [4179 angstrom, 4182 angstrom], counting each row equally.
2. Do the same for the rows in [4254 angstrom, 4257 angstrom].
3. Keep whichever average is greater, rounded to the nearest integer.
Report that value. 174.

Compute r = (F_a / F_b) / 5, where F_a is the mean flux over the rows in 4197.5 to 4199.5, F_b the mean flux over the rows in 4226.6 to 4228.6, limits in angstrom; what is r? 0.212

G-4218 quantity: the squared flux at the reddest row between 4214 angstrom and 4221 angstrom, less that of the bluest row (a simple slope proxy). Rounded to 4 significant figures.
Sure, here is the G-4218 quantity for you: 1005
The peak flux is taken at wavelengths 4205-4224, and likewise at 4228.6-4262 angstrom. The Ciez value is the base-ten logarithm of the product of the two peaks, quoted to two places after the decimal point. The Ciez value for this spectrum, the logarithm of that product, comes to 4.49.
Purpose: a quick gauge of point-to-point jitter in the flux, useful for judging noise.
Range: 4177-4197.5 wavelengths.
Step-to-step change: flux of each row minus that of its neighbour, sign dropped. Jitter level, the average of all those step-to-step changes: 1.1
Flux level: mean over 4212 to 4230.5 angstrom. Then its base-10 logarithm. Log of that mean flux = 2.20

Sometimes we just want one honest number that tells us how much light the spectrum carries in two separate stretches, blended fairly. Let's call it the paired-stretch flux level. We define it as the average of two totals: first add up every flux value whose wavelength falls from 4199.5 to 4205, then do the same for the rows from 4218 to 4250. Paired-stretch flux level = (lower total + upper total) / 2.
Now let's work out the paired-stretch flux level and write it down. 3186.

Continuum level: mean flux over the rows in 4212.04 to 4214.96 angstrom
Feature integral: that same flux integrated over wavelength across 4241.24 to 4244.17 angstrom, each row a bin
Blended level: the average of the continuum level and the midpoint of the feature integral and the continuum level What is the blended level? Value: 254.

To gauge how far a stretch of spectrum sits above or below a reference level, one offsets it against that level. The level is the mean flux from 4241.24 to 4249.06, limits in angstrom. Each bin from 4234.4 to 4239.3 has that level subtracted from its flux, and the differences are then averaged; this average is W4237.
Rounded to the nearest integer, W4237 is -12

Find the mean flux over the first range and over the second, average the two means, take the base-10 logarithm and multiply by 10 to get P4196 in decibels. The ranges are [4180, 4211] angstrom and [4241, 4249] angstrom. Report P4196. 22.2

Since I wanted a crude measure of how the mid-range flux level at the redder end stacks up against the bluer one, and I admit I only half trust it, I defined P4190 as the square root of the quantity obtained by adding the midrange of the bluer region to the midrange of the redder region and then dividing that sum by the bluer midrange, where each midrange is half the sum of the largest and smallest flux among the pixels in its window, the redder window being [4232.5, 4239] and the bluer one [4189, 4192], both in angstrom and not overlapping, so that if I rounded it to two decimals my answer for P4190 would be 1.44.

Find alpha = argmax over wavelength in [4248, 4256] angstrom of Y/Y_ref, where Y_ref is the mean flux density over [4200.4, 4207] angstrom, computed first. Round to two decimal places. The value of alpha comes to 4248.57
